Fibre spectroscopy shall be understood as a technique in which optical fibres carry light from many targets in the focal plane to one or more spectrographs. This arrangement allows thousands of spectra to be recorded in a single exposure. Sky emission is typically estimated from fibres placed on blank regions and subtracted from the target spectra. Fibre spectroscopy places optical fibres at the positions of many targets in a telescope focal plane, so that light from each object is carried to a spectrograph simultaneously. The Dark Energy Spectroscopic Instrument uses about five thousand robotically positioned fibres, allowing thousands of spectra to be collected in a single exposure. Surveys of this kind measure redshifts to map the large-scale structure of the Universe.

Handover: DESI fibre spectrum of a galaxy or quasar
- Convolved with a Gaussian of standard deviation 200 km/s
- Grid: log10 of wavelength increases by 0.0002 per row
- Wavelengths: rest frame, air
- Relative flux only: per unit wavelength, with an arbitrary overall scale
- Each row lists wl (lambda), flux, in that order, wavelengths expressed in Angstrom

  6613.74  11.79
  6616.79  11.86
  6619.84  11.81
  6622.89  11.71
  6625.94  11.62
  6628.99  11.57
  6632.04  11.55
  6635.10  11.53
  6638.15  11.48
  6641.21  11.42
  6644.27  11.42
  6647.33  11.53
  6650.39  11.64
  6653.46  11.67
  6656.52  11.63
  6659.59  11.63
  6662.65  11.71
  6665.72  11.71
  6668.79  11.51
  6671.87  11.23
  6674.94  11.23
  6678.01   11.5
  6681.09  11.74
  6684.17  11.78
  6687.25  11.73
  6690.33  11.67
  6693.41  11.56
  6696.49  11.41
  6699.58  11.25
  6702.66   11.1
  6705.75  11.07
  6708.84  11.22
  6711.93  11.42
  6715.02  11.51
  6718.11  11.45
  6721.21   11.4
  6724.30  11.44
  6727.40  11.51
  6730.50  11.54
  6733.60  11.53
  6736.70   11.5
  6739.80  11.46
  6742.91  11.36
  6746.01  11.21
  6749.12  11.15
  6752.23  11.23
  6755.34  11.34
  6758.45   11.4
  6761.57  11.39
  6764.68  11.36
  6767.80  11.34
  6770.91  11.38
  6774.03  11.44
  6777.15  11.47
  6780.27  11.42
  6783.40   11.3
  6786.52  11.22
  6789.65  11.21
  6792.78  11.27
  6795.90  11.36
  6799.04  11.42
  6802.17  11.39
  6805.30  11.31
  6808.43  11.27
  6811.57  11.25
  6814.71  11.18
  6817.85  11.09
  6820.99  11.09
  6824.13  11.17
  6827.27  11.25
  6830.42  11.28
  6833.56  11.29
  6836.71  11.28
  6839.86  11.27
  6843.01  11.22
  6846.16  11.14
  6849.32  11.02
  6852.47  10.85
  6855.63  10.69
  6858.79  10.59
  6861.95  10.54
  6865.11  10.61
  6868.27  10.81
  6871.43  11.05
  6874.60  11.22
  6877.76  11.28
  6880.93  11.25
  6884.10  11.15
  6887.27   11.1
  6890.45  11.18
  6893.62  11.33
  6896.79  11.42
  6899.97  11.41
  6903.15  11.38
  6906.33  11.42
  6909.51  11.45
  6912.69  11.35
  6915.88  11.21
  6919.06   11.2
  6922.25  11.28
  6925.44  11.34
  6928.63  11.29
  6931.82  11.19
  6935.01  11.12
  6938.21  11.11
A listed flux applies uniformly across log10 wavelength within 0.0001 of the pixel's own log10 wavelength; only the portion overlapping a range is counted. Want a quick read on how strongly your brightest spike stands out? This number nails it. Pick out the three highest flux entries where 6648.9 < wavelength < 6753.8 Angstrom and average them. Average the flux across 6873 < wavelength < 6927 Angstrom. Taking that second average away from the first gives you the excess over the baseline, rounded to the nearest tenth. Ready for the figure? 0.5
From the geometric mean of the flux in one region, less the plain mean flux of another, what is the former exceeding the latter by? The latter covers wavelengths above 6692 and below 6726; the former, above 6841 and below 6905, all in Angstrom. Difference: -0.29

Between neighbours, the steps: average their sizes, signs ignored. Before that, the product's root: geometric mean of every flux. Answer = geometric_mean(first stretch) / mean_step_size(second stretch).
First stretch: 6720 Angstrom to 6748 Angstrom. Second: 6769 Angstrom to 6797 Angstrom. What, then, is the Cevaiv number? 183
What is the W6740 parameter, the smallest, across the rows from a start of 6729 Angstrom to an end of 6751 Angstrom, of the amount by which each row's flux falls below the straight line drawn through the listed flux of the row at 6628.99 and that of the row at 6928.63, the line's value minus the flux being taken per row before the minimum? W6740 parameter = -0.06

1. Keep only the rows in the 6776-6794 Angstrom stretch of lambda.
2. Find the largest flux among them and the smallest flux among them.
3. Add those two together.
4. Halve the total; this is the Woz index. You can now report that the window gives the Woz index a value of 11.3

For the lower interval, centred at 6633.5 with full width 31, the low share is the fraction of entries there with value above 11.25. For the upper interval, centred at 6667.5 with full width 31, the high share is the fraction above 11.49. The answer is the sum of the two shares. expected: 1.8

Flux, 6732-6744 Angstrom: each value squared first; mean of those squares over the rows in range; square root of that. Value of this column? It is 11.5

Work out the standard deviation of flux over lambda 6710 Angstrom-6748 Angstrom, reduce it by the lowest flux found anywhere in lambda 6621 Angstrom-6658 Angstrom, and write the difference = -11.3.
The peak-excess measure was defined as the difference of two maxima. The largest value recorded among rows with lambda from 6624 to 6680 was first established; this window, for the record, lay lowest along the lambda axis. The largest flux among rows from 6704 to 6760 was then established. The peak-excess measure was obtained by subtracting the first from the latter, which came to -0.17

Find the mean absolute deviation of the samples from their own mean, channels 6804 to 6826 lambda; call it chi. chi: 0.07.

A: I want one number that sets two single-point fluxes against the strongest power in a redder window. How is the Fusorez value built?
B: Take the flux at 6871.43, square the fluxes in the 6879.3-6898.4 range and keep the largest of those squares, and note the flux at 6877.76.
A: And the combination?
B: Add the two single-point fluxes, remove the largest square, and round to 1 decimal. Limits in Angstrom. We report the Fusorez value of -108.1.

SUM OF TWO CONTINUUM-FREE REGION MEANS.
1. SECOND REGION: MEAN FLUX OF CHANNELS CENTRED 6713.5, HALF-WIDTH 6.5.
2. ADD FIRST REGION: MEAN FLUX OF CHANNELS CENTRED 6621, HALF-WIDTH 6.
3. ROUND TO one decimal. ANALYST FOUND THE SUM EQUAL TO 23.1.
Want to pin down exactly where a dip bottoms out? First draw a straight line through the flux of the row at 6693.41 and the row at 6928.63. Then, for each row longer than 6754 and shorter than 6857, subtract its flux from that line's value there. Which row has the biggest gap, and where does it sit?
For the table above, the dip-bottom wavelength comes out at 6855.63 Angstrom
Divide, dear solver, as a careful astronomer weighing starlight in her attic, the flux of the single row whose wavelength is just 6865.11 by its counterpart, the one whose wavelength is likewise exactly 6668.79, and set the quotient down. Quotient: 0.92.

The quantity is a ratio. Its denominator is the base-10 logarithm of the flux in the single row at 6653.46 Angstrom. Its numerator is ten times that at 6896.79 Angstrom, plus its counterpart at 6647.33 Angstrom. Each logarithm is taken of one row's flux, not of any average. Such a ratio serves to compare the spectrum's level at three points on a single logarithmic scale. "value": 10.9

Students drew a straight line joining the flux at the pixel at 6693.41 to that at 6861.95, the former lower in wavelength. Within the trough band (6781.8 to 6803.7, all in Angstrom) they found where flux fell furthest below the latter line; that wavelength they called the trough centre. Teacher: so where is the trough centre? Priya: 6786.52 Angstrom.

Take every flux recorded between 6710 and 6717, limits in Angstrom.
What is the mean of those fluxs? 11.5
